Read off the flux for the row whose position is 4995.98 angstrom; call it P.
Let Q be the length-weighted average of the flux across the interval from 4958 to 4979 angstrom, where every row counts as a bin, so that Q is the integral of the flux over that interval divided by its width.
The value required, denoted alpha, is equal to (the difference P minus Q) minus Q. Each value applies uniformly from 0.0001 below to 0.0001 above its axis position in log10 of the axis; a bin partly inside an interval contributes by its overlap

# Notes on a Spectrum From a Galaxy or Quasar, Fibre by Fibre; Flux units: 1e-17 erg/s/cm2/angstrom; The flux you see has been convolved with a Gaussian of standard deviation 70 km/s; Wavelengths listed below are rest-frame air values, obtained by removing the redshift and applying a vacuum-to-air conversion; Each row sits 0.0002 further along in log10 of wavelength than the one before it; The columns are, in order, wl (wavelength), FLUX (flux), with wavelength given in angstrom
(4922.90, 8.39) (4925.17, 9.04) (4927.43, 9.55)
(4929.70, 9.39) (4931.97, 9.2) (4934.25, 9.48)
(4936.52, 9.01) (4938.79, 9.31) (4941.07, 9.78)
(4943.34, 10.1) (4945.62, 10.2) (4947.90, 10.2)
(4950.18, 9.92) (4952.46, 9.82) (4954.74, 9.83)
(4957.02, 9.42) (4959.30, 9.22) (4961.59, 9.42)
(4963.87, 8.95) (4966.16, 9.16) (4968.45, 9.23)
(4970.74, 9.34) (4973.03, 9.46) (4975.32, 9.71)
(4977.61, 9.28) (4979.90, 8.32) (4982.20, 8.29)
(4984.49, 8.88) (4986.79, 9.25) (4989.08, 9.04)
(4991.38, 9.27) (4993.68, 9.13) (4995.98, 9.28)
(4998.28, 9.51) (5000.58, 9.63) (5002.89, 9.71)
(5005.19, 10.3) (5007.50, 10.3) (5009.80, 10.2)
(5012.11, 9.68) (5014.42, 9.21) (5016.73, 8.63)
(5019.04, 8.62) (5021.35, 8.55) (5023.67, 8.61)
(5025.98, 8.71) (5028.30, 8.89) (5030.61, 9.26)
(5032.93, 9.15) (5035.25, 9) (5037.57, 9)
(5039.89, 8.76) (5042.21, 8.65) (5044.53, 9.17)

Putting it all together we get -9.3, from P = 9.28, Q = 9.30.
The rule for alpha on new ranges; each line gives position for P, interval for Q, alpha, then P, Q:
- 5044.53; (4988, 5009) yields -10.0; 9.17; 9.59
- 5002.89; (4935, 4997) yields -9.0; 9.71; 9.36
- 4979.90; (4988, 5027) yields -10.3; 8.32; 9.32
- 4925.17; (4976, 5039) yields -9.3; 9.04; 9.18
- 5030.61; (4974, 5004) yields -9.1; 9.26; 9.18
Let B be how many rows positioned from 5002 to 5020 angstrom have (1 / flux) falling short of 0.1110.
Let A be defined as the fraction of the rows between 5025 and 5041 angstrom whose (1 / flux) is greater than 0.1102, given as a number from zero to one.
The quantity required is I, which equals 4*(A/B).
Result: 0.48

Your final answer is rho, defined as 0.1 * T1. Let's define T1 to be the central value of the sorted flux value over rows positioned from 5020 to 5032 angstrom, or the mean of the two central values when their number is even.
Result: 0.87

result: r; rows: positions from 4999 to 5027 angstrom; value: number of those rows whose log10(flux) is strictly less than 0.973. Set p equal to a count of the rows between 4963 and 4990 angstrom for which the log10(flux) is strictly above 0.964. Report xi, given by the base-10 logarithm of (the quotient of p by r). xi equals 0.0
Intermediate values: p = 6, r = 6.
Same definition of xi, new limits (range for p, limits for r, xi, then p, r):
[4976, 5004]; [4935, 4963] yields 0.4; 7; 3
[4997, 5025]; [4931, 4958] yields 0.4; 8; 3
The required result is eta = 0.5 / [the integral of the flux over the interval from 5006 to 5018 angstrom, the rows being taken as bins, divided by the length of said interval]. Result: 0.0520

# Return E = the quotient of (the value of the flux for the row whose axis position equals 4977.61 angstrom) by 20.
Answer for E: 0.464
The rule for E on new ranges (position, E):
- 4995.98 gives 0.464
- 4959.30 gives 0.461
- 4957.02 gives 0.471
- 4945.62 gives 0.510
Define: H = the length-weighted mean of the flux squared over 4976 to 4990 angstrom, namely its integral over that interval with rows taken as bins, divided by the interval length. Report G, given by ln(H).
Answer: 4.37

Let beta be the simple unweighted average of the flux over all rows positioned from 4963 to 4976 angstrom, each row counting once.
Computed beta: 9.31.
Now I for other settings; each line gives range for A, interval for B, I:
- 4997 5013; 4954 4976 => 0.00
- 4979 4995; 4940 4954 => 0.38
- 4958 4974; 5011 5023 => 0.29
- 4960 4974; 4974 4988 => 0.22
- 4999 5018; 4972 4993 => 0.08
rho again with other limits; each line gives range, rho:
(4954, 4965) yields 0.94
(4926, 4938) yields 0.94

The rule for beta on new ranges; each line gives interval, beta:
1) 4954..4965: 9.37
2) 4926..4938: 9.33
